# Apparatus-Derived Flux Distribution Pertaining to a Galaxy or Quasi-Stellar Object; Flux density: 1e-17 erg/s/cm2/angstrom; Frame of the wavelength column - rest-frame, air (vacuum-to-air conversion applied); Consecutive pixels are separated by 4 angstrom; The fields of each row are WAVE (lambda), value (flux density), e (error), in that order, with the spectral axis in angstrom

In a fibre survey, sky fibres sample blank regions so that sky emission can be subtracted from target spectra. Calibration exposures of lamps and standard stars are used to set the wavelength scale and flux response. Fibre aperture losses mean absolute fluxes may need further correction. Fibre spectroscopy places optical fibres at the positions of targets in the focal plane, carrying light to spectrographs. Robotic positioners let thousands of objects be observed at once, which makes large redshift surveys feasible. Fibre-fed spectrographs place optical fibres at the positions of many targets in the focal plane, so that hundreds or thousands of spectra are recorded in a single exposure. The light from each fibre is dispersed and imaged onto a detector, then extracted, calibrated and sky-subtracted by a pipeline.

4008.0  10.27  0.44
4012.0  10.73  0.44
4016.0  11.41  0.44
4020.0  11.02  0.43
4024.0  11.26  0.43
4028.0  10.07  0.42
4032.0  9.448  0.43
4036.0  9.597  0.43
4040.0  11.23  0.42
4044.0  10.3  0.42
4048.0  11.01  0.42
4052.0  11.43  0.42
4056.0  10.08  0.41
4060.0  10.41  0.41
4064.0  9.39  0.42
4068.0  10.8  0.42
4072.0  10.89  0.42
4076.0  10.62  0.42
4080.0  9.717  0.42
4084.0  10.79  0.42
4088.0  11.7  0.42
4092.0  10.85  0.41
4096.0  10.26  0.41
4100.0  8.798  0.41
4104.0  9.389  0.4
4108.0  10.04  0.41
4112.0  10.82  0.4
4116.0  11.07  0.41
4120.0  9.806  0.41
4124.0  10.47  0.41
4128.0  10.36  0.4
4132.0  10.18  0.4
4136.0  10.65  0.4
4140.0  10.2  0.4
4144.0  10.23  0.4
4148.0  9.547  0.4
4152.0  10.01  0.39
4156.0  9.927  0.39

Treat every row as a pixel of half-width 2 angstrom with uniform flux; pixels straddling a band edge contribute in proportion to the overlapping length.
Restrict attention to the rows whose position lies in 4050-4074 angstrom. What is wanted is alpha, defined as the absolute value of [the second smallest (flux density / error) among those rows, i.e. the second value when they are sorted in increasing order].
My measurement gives 24.6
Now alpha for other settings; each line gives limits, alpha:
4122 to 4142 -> 25.5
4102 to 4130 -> 23.9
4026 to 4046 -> 22.3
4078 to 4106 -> 23.1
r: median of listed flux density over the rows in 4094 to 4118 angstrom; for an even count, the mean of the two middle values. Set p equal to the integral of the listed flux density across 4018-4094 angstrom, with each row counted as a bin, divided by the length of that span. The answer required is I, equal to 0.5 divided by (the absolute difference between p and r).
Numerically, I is 1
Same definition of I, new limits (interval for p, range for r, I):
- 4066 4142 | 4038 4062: 2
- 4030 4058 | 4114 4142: 6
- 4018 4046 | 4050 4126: 10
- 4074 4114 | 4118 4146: 7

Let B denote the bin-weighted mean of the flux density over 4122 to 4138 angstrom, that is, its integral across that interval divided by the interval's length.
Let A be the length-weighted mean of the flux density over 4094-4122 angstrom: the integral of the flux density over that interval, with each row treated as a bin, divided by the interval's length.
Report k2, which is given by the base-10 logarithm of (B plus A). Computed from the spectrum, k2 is 1.31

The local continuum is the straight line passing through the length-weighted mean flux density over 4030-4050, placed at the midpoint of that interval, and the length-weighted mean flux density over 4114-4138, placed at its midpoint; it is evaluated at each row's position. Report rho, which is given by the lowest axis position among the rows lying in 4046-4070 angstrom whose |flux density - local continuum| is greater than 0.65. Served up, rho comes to 4048.0 angstrom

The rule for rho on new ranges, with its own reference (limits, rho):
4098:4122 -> 4100.0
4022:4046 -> 4024.0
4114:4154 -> 4116.0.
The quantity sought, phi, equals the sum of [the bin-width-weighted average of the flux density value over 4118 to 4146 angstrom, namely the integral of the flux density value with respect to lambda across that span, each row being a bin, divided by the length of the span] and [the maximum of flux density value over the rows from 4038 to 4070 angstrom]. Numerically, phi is 21.7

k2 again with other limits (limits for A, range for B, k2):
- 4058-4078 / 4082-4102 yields 1.32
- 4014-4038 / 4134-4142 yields 1.32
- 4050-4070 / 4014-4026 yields 1.34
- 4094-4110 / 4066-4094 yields 1.31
